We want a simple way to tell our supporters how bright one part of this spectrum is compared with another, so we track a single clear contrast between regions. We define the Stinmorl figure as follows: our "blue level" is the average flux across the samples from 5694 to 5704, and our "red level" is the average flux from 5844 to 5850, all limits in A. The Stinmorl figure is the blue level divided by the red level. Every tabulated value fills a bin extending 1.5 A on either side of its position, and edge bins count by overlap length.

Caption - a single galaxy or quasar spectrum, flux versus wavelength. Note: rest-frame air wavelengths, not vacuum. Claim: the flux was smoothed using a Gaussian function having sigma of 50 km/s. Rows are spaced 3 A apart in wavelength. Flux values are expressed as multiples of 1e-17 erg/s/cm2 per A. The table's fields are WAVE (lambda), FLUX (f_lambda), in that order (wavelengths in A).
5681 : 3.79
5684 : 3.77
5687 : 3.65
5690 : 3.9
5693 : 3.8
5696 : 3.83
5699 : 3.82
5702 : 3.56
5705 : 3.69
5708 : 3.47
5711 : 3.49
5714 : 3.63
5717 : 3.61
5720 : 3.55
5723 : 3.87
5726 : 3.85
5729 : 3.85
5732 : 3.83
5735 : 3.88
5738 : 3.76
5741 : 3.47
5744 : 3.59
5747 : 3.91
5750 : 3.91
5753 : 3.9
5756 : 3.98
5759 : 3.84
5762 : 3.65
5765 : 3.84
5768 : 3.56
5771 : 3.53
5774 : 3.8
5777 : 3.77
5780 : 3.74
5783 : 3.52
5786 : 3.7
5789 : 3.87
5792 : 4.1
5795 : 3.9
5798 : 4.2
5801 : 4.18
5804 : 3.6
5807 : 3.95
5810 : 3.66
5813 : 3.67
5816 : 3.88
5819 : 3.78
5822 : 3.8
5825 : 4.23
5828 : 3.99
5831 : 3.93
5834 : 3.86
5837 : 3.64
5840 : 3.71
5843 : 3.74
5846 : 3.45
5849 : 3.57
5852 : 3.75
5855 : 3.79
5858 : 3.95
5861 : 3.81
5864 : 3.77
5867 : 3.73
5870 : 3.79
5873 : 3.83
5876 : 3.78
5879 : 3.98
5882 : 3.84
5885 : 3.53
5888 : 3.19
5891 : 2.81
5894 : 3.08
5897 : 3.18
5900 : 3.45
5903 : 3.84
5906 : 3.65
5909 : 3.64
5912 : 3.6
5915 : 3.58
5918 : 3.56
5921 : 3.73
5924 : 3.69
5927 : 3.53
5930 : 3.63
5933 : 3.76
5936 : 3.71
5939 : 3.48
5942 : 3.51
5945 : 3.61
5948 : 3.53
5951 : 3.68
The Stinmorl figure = 1.06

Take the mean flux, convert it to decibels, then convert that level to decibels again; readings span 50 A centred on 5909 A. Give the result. 7.35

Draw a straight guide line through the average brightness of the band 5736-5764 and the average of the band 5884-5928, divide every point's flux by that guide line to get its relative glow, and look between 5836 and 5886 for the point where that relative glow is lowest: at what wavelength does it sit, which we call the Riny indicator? 5846 A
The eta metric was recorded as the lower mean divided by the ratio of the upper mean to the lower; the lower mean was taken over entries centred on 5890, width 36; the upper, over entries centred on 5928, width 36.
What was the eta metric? 3.41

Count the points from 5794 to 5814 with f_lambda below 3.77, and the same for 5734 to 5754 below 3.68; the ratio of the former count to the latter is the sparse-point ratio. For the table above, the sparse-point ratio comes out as 1.5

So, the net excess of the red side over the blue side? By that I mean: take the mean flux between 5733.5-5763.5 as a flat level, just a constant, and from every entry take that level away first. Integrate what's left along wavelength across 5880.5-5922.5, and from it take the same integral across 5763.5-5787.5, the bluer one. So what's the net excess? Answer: -11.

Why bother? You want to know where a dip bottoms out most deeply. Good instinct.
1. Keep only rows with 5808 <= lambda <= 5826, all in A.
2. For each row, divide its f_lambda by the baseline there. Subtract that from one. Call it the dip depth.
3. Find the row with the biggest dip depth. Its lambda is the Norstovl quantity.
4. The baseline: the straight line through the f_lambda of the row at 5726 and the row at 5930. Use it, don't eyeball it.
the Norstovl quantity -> 5810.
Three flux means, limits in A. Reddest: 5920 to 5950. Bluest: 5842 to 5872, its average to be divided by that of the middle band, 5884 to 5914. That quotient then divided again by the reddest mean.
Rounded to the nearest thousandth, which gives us 0.304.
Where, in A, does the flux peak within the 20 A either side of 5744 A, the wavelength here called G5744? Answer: 5756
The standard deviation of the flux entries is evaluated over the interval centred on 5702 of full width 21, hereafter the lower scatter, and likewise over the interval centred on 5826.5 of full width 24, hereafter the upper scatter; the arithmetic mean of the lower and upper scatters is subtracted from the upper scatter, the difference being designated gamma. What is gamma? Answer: 0.008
